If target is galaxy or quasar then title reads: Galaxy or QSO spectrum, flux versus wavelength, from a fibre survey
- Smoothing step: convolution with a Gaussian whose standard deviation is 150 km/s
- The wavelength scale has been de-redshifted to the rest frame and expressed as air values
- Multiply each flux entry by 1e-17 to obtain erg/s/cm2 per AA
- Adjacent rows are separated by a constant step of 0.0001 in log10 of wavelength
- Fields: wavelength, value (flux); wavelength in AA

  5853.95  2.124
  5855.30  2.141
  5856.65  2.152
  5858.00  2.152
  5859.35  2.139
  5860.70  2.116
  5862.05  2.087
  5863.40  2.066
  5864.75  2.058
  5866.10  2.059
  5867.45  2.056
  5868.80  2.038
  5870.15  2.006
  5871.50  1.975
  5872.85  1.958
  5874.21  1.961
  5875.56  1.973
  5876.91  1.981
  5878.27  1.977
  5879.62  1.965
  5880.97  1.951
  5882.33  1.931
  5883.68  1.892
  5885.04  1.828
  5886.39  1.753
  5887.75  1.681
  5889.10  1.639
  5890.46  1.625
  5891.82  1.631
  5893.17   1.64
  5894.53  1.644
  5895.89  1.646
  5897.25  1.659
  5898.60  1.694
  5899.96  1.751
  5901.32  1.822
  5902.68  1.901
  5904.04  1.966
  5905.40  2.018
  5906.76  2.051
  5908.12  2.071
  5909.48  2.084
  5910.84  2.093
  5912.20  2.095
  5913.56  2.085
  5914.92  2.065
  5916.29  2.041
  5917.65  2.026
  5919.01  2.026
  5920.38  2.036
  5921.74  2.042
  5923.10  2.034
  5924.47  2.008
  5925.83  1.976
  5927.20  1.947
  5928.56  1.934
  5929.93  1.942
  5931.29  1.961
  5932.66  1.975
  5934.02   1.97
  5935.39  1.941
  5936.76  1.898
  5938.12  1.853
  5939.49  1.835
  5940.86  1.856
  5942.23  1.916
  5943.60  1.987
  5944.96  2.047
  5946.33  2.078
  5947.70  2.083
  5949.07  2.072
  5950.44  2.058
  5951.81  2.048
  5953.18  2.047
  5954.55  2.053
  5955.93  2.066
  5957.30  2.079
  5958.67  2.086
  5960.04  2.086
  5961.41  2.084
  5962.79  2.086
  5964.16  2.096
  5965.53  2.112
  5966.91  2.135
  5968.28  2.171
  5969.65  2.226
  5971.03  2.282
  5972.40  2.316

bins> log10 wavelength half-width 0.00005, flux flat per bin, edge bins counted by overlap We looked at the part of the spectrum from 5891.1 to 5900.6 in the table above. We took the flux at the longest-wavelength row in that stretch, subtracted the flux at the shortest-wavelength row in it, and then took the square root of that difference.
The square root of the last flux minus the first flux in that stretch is 0.35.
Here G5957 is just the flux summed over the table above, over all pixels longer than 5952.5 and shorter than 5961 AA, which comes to 12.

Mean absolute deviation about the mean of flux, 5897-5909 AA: 0.133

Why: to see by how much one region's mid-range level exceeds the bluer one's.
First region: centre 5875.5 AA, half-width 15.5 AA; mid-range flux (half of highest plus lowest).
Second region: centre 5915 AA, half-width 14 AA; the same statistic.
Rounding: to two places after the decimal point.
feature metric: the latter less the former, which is 0.09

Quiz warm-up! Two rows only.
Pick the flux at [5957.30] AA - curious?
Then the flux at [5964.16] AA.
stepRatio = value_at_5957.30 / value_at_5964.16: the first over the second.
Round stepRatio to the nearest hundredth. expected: 0.99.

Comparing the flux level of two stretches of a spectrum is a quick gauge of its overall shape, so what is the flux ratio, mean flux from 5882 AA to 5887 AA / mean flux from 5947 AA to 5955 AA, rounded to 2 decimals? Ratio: 0.90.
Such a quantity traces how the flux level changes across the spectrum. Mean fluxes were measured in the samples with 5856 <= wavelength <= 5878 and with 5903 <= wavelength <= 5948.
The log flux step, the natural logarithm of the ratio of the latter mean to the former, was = -0.025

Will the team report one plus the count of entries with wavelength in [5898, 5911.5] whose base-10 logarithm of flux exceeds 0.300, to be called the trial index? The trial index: 6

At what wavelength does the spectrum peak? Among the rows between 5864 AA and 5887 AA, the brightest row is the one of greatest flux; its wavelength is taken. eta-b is 5866.10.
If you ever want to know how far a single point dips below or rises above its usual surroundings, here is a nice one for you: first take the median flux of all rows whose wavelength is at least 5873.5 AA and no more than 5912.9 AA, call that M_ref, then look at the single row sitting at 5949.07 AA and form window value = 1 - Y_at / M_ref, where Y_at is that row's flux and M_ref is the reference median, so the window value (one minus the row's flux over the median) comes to -0.090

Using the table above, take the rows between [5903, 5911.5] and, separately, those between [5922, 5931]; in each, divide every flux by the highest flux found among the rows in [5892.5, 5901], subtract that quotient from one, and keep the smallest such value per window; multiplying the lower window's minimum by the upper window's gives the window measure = 0.032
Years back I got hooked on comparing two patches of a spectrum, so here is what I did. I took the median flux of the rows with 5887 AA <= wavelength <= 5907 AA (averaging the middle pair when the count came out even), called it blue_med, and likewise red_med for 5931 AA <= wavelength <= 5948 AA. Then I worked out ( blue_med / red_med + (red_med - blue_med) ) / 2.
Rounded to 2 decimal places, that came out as 0.57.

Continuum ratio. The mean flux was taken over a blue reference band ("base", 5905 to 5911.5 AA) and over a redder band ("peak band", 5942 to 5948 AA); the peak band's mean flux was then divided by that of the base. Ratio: 0.98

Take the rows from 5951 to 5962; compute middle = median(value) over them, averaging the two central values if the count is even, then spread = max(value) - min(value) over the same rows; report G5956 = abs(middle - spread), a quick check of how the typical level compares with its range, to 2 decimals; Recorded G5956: 2.03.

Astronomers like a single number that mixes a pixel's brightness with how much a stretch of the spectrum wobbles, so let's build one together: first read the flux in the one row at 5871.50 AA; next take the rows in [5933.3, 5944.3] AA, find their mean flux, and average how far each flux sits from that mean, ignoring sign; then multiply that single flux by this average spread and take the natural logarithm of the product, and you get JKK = -2.39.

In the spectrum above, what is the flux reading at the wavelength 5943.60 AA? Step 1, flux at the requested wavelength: 1.987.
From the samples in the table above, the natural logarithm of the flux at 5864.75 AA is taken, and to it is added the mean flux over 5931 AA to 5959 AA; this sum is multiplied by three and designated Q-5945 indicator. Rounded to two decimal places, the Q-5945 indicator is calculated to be 8.15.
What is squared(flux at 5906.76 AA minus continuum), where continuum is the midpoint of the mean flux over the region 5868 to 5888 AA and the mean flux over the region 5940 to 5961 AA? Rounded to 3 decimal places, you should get 0.005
